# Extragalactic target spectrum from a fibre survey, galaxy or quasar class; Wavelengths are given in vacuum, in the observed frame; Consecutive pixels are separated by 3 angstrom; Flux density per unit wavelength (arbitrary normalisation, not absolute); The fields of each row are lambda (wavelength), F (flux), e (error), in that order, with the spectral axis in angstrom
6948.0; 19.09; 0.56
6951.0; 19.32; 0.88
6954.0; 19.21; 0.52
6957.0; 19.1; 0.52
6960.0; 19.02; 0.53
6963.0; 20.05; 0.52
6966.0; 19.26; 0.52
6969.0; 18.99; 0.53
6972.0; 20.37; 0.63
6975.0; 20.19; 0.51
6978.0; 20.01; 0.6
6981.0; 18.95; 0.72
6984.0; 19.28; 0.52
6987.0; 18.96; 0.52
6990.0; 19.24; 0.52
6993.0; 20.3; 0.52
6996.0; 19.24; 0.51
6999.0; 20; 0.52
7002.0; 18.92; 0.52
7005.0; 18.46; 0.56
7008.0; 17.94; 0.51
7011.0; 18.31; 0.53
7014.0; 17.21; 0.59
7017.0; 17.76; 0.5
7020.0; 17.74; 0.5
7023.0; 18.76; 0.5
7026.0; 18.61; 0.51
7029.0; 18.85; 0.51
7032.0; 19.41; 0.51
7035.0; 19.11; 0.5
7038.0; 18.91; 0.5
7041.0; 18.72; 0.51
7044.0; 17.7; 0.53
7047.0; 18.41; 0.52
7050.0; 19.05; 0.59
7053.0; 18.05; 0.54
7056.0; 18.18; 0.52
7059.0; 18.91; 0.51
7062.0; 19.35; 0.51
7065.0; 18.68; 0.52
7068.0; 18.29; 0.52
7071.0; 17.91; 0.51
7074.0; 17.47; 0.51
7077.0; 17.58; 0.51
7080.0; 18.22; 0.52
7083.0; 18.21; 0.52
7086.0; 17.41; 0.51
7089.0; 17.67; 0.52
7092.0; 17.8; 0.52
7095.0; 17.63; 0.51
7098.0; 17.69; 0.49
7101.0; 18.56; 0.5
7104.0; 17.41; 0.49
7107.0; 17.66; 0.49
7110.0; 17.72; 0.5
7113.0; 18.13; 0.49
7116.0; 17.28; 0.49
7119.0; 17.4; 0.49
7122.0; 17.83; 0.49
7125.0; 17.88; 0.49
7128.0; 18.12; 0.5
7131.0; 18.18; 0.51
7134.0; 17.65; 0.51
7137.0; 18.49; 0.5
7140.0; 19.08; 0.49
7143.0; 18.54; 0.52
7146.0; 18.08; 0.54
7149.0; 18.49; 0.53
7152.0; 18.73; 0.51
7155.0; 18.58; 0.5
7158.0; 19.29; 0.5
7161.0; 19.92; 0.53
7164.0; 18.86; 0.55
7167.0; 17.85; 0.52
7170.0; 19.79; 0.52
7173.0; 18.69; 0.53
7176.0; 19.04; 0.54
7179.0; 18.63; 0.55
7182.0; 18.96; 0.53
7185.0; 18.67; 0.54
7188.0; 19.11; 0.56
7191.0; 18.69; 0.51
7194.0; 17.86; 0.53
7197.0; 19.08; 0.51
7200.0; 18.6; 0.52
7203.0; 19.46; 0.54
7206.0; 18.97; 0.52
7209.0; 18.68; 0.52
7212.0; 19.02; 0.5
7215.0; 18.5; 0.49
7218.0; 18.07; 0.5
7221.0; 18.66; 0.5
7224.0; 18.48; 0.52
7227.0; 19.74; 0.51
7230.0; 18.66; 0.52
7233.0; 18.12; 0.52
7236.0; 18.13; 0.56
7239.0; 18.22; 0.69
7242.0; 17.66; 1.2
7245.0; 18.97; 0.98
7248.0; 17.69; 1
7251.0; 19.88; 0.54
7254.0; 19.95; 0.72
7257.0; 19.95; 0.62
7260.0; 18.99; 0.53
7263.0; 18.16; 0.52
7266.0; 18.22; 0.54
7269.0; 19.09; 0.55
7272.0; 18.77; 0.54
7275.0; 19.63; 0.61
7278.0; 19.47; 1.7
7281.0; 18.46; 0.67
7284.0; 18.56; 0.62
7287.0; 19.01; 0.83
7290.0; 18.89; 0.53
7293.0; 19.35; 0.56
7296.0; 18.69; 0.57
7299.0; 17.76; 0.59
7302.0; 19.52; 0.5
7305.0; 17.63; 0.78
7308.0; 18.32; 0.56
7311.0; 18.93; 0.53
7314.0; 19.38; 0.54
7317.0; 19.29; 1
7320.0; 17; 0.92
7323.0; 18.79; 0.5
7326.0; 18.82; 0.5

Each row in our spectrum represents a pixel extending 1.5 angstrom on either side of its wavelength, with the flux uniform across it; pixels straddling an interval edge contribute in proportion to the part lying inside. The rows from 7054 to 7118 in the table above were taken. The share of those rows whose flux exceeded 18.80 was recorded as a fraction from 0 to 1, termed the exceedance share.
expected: 0.10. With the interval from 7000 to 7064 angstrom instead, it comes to 0.38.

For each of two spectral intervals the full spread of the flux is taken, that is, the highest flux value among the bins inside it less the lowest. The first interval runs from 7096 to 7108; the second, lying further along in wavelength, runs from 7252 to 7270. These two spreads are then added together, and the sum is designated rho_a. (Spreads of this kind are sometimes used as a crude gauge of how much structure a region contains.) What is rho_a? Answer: 2.9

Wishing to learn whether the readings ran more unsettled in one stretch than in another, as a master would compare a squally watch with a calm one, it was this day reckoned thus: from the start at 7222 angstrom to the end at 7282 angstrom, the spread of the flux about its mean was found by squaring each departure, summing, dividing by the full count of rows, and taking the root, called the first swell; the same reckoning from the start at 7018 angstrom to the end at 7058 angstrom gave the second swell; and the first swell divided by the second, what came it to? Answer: 1.4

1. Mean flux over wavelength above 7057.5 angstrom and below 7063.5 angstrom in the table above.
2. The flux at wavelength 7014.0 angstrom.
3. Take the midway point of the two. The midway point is 18.2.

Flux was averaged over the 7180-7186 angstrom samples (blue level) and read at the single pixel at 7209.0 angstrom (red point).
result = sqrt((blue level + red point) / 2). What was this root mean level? 4.330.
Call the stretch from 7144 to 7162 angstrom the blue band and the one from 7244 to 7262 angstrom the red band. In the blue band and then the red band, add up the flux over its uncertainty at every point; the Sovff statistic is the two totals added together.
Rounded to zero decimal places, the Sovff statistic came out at 388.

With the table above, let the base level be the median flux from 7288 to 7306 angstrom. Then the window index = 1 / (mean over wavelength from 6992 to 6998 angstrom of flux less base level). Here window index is 1.0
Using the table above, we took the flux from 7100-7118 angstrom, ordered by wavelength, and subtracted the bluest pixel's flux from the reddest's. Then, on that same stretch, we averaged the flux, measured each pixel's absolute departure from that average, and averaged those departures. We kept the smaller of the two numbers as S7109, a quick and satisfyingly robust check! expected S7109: -1.3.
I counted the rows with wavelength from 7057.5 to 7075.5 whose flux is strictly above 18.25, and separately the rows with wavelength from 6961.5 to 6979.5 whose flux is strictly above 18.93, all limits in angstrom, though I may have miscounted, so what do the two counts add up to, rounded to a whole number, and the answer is 10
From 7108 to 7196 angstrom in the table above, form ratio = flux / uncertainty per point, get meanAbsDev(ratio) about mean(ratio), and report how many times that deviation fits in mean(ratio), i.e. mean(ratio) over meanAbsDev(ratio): 30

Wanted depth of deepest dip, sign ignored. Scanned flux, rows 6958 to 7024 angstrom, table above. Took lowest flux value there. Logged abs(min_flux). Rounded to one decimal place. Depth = 17.2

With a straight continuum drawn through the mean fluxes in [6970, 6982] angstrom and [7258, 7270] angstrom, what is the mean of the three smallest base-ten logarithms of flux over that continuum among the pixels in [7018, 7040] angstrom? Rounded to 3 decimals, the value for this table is -0.030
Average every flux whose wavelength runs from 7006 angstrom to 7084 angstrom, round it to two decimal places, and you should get 18.36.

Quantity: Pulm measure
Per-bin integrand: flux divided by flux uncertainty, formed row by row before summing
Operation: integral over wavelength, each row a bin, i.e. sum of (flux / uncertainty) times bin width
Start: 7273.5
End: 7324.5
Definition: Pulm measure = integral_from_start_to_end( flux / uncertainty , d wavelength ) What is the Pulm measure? 1495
